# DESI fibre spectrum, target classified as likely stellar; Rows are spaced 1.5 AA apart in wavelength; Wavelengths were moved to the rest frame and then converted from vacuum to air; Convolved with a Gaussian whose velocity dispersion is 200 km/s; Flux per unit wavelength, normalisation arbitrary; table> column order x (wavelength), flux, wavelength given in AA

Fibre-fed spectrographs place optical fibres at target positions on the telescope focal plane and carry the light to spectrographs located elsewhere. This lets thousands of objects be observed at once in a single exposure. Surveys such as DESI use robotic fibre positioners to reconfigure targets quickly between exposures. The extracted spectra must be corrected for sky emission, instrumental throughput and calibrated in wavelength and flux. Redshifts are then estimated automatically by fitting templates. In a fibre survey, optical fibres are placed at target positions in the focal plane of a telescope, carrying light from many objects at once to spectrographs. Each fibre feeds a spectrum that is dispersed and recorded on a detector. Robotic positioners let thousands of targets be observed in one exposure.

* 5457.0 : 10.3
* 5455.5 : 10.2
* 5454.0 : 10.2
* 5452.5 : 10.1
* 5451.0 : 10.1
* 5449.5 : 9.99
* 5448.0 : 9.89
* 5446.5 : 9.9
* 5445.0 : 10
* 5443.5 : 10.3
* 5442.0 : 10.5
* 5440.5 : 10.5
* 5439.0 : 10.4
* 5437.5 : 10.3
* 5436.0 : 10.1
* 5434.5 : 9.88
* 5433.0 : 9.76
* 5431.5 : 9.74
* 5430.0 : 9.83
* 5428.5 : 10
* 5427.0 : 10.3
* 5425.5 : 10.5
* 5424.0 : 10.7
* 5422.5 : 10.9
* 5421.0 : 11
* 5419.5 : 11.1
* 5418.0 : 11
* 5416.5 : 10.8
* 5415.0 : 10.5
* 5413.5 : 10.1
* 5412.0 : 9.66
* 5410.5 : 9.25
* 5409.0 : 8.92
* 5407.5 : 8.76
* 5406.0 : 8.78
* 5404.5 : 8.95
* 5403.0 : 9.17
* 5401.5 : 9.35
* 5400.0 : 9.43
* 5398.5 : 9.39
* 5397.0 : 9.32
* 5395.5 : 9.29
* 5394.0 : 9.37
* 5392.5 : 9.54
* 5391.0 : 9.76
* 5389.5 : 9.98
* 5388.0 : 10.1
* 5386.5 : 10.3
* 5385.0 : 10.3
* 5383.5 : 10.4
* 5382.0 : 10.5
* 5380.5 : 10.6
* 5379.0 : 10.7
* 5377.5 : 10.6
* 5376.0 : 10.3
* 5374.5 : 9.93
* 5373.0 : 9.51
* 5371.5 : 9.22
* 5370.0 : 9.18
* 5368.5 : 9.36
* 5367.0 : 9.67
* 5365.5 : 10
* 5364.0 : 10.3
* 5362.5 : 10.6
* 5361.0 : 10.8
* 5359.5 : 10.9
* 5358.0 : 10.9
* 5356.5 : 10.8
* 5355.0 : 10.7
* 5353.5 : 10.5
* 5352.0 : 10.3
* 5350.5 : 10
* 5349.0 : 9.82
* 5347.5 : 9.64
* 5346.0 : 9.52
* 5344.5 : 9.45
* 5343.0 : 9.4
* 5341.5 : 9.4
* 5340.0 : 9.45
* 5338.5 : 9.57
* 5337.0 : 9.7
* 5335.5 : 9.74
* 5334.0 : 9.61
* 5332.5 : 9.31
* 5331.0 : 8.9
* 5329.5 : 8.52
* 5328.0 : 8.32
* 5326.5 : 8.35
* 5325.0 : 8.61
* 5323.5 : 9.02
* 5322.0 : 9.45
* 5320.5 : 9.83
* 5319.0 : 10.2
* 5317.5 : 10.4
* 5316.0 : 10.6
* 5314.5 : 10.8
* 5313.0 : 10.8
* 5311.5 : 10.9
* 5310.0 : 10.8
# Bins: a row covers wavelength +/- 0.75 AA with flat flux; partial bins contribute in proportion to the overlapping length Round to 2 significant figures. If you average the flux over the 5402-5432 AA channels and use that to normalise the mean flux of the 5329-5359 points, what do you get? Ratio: 0.98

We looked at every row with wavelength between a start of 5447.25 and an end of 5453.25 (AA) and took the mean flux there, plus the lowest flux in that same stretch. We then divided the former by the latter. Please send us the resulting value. 1.01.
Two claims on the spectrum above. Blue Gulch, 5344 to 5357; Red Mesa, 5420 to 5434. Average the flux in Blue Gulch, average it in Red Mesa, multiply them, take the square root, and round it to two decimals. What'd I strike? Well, 10.19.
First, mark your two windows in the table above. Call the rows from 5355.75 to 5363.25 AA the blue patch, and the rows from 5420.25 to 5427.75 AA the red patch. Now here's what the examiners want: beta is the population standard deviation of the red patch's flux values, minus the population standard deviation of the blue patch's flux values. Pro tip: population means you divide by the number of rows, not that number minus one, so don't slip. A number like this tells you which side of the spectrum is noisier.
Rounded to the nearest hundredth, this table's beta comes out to 0.15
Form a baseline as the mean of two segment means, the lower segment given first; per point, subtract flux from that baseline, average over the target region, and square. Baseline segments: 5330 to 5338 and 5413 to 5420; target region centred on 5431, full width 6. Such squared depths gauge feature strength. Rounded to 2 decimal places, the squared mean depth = 0.06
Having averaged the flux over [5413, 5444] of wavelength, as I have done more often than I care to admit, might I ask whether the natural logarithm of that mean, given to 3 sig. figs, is 2.34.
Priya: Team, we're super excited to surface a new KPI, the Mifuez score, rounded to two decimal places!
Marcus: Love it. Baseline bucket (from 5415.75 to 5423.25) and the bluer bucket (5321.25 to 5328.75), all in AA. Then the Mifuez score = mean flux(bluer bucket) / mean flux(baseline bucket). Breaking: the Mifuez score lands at 0.80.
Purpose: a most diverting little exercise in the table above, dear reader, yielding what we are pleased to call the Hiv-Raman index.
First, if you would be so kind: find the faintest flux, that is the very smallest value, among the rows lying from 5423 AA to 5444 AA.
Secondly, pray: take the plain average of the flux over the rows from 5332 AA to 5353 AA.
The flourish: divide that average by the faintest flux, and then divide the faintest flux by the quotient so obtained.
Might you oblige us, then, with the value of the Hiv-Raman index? 9.8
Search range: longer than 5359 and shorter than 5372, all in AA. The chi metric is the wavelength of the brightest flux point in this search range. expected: 5359.5 AA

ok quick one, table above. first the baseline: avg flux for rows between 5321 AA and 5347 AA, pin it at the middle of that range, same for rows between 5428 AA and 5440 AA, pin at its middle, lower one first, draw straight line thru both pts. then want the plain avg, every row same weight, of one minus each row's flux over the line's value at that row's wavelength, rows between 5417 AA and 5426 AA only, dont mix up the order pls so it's -0.10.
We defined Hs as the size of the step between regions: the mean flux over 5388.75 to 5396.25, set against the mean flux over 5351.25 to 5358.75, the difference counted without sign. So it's 1.05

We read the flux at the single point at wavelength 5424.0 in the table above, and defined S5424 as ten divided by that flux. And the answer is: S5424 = 0.93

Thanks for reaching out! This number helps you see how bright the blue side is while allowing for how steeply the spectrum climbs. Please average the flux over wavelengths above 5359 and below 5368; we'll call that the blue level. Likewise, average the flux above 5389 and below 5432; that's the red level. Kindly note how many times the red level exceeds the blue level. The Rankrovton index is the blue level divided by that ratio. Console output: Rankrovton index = 10.9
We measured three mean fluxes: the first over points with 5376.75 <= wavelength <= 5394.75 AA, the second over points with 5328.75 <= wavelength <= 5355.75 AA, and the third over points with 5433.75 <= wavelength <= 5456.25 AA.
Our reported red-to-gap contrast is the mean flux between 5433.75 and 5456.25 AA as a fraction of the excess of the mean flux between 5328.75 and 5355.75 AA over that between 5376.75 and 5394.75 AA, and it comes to -19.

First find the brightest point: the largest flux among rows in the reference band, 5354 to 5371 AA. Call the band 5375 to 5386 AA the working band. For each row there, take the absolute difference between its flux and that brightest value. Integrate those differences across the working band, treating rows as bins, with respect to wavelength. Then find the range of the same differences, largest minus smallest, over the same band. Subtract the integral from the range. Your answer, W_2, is -4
